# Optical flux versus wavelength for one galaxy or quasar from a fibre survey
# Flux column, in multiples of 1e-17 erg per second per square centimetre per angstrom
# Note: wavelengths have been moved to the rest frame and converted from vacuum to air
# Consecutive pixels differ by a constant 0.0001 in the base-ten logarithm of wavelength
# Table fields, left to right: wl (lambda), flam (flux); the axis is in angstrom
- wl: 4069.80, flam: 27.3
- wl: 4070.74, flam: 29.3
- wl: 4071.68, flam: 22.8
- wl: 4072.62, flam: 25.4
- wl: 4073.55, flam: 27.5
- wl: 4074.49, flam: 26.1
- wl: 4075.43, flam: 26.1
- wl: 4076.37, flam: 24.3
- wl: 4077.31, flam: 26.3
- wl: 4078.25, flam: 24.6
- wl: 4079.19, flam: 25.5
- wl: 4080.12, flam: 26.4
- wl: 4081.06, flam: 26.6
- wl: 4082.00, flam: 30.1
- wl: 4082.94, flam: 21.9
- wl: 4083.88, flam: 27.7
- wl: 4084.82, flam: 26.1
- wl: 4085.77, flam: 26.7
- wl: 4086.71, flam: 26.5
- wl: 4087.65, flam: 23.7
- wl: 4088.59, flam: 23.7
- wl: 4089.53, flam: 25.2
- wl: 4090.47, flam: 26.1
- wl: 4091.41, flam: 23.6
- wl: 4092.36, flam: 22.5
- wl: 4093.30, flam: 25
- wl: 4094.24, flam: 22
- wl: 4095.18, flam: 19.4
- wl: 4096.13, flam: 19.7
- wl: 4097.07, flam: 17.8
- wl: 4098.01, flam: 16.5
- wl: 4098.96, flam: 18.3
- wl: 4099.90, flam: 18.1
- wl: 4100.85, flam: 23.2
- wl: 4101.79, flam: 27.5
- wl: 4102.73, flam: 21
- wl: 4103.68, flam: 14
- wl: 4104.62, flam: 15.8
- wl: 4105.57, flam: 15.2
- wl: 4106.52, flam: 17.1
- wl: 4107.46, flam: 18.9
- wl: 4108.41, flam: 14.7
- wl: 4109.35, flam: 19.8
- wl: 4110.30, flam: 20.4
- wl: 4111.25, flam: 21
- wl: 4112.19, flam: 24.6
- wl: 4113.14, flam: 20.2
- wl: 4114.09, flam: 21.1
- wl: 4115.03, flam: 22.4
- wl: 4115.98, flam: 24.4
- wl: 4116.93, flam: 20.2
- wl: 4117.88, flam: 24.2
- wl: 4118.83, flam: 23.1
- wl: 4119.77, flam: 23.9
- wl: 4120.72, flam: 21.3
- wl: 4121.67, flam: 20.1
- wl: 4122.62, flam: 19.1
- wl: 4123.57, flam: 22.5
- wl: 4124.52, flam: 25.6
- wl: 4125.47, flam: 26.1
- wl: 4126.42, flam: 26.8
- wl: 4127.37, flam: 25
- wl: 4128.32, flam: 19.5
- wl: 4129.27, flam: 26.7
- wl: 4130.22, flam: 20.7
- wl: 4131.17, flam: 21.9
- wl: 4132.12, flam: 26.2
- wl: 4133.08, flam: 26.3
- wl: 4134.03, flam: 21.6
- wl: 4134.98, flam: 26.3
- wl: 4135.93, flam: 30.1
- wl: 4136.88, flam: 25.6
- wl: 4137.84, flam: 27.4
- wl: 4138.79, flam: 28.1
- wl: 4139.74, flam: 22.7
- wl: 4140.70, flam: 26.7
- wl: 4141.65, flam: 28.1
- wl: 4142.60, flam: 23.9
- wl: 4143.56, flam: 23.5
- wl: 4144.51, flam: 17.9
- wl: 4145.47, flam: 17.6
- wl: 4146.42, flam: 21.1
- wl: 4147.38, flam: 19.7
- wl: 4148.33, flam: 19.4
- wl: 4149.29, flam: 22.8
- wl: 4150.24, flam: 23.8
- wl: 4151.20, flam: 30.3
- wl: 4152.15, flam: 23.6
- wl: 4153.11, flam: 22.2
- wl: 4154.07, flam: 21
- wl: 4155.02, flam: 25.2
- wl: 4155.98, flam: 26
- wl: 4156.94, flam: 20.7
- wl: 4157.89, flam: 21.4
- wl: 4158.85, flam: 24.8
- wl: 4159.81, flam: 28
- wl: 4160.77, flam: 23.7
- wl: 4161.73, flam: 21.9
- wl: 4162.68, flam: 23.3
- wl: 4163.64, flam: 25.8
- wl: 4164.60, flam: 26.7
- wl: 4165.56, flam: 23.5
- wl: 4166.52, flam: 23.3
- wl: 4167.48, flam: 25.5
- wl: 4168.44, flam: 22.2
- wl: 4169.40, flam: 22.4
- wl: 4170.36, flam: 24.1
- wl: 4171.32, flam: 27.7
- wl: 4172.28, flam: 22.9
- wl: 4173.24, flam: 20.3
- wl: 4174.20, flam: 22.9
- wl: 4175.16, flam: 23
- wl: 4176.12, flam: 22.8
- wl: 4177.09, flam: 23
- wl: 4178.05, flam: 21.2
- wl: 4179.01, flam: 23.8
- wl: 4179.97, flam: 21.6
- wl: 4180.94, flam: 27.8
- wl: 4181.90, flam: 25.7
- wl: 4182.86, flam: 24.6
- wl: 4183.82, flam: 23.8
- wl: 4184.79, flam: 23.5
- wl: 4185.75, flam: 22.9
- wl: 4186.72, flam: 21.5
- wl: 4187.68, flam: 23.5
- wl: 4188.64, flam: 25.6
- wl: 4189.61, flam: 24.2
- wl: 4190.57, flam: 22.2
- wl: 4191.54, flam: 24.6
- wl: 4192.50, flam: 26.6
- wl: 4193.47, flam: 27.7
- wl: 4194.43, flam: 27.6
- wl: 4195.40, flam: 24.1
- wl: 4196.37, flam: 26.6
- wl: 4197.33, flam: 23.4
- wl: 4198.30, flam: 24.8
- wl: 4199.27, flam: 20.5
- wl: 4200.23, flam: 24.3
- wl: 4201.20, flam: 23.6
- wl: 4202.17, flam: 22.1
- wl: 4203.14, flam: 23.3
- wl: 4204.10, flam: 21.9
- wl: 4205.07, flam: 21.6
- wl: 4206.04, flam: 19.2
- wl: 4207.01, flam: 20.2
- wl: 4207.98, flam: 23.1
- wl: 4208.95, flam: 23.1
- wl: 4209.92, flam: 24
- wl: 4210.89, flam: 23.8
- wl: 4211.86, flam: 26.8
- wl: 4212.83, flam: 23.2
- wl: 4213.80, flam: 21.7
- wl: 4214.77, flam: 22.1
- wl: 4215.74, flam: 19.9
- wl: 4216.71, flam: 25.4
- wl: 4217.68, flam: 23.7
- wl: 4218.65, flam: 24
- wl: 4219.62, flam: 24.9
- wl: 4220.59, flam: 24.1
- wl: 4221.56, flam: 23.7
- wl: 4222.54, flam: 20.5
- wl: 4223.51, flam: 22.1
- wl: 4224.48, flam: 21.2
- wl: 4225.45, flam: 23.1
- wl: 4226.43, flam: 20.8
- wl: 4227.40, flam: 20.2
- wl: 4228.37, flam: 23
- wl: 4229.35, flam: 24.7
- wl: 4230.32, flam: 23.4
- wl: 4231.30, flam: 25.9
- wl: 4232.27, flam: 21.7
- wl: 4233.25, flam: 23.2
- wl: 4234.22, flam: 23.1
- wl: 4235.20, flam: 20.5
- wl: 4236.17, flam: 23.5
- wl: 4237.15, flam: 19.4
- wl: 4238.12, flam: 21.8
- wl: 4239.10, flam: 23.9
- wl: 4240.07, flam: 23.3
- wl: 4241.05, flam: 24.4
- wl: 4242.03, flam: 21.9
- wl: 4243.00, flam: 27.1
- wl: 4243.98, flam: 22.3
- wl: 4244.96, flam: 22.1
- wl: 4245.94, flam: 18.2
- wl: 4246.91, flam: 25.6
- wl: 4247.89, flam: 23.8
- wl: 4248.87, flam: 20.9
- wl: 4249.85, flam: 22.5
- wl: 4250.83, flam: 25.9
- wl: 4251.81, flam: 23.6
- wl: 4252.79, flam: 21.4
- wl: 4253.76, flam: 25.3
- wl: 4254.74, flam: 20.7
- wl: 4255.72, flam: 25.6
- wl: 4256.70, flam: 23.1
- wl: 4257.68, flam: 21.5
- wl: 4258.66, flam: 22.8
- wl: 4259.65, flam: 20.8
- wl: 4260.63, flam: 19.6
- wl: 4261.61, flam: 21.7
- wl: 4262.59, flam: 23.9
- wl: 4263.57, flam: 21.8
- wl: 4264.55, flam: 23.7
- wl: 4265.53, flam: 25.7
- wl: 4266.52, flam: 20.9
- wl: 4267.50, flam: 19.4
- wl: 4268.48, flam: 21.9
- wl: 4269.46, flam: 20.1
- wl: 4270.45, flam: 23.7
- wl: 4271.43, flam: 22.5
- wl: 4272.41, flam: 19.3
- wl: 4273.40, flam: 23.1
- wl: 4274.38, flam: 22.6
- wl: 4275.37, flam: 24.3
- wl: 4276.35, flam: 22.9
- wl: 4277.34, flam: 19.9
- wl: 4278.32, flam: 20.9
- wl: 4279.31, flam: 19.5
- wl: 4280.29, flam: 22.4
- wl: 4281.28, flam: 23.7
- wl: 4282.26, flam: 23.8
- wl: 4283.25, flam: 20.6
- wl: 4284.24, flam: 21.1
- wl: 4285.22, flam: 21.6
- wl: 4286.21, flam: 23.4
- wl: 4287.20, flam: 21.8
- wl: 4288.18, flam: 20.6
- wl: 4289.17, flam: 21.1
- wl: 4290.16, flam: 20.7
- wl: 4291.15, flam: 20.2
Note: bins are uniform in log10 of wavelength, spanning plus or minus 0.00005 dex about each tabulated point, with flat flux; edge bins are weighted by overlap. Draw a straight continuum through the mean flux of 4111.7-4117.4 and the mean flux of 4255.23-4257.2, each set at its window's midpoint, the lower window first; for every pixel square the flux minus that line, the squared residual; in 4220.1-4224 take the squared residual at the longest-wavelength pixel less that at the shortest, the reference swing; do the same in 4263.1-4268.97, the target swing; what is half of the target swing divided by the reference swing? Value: -0.02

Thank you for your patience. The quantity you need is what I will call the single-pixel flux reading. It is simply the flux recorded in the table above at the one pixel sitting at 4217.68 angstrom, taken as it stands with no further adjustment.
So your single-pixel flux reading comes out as 23.7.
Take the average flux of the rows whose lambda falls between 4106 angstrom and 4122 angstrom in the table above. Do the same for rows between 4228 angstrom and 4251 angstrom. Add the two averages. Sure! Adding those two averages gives 44.0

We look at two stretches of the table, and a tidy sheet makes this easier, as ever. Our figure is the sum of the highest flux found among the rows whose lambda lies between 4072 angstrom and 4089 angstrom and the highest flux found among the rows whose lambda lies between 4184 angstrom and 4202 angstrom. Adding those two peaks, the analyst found 57.8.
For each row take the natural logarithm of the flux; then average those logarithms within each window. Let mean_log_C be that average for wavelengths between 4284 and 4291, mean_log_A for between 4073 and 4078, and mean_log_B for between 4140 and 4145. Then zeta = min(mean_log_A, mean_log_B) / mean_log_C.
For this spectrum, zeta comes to 1.03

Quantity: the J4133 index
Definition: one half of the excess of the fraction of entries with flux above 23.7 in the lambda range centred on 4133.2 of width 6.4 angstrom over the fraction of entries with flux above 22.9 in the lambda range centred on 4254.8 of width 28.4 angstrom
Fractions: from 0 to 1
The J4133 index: 0.079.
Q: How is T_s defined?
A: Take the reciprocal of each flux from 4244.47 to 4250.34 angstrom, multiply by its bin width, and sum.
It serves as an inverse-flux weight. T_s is 0.268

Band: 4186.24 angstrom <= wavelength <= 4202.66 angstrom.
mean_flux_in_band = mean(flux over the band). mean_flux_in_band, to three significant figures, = 24.3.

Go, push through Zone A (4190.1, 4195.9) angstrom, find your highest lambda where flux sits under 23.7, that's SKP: 4190.57 angstrom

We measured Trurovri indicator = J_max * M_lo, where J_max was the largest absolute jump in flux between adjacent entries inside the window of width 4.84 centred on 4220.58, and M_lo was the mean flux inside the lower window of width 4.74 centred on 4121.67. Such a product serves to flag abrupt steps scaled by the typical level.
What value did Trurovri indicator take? 68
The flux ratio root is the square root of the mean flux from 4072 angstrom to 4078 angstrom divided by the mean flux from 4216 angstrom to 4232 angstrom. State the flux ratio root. 1.06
